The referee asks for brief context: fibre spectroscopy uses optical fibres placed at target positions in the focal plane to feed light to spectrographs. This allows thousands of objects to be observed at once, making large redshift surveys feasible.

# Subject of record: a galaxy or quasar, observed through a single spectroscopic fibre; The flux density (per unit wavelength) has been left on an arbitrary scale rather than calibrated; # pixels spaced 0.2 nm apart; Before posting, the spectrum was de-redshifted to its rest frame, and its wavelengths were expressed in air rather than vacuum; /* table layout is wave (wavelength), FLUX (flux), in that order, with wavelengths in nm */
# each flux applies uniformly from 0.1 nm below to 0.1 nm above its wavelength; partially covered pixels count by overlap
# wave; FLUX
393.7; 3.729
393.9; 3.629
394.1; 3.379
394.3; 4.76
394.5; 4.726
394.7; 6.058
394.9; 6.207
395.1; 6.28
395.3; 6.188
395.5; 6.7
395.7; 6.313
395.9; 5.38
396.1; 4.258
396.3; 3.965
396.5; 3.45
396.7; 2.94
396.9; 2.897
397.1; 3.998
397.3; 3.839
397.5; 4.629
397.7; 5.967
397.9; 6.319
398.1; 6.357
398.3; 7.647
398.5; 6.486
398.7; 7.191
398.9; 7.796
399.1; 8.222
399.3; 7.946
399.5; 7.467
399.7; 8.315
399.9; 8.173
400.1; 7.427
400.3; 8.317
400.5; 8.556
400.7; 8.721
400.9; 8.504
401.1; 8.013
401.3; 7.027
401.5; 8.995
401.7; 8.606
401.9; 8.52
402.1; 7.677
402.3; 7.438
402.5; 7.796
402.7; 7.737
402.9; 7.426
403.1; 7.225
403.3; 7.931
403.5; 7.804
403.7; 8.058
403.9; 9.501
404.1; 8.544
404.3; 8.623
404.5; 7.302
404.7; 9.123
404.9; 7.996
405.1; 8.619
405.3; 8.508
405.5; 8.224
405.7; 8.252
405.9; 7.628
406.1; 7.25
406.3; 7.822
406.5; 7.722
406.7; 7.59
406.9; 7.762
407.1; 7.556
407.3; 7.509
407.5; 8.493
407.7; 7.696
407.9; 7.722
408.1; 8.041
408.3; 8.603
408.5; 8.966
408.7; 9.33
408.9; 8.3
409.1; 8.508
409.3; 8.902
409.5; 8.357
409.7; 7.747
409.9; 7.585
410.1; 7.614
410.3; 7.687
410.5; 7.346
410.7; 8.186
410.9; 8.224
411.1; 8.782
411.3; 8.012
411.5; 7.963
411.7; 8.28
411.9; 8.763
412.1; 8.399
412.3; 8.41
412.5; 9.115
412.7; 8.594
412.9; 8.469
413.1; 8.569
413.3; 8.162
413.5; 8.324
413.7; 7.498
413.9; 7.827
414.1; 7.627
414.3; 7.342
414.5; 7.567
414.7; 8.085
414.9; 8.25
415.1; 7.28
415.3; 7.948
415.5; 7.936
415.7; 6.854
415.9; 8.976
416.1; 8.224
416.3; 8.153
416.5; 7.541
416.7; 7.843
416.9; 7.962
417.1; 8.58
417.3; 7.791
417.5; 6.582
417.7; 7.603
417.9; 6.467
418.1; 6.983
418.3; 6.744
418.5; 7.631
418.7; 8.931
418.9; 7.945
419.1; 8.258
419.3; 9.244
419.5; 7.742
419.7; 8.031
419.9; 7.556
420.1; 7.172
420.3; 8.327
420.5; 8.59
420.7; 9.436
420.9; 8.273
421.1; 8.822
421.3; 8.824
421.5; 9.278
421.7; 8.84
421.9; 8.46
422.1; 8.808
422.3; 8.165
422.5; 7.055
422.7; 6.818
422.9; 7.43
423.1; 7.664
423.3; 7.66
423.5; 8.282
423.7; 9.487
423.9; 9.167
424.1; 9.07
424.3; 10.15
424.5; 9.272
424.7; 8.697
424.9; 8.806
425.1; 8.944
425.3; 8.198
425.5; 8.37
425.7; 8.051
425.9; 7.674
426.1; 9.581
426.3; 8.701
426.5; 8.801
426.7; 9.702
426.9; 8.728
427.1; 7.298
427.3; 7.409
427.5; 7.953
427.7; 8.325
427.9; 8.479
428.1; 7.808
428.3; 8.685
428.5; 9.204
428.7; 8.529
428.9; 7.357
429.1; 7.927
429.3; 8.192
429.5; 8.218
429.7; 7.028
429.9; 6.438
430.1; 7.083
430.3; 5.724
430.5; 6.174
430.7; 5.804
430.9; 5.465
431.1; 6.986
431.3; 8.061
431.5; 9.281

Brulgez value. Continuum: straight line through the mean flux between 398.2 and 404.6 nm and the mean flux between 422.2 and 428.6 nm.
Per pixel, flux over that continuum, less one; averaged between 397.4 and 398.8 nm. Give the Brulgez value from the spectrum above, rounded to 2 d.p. -0.19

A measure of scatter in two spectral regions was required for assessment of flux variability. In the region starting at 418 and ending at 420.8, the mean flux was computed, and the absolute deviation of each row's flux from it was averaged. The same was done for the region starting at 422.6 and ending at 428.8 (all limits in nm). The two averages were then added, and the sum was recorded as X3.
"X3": 1.28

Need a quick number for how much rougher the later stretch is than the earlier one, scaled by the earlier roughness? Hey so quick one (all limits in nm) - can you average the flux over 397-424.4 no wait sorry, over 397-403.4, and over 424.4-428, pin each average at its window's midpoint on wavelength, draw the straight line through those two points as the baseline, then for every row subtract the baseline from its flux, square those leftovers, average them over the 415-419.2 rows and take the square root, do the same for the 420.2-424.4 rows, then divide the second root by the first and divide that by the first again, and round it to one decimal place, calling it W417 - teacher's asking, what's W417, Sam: 1.3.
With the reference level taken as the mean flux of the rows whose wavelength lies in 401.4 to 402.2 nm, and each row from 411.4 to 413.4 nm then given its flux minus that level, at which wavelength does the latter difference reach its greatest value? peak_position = 412.5 nm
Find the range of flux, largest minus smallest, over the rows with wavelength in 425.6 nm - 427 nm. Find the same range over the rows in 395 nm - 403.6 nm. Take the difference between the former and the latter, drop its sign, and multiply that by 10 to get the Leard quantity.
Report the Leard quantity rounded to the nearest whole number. 41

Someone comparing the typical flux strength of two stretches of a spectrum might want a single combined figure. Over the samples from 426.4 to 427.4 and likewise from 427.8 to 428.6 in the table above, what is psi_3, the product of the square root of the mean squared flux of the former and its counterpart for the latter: 72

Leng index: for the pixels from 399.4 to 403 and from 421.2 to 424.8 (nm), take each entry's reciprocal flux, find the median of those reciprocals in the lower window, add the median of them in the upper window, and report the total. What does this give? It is 0.238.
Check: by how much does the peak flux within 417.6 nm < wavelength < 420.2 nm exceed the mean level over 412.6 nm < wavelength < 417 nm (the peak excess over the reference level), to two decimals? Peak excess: 1.29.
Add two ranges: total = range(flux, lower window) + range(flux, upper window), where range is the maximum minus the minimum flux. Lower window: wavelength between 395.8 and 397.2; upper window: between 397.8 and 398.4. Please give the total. 3.8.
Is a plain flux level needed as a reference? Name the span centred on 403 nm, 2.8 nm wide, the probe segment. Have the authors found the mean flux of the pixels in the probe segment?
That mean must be 8.06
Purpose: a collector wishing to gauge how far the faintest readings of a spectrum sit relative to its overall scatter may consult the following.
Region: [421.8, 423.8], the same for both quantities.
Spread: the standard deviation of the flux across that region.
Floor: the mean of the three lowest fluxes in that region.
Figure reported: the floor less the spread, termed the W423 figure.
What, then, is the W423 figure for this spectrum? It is 6.3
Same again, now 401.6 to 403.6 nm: 6.9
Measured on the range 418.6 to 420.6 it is 6.9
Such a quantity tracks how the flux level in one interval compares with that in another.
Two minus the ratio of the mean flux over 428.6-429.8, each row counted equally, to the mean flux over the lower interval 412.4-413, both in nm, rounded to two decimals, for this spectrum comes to 1.10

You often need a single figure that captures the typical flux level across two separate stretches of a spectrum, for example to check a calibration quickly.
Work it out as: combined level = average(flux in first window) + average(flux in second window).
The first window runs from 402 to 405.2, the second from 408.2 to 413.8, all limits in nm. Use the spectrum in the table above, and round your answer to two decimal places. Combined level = 16.36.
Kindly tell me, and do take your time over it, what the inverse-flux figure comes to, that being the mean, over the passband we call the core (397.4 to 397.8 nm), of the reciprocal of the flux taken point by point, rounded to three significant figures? 0.192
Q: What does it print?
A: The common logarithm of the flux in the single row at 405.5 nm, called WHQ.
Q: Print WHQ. 0.915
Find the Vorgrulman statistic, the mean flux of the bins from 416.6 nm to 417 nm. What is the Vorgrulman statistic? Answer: 7.90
